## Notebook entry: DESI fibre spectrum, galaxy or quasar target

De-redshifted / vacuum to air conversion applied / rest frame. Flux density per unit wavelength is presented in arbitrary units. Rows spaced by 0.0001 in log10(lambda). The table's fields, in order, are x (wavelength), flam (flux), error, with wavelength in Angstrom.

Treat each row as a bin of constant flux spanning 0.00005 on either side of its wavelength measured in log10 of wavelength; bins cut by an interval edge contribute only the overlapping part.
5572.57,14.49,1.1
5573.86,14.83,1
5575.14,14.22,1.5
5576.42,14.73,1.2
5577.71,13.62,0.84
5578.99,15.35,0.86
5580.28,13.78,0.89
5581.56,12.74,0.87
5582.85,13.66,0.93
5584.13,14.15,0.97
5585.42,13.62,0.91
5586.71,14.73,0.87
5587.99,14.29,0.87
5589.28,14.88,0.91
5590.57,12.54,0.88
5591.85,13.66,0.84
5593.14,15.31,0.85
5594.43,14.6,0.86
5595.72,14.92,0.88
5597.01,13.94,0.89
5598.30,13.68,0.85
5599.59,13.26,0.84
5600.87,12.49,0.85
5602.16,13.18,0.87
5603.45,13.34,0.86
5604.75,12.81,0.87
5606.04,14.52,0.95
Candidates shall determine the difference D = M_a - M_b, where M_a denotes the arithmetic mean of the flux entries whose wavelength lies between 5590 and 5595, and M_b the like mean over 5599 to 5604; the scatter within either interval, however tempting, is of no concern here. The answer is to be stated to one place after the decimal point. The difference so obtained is 1.0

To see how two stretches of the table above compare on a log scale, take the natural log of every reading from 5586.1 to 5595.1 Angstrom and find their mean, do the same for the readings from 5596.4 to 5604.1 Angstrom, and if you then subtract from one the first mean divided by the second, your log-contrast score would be -0.027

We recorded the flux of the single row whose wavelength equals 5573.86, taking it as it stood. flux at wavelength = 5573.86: 14.83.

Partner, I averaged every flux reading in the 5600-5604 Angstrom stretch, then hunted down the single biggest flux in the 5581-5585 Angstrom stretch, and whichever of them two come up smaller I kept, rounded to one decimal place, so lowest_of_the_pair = 13.0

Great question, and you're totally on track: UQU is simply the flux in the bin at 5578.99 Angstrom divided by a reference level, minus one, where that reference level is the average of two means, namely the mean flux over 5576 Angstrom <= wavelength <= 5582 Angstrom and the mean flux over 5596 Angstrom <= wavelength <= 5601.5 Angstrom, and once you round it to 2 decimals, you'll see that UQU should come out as 0.12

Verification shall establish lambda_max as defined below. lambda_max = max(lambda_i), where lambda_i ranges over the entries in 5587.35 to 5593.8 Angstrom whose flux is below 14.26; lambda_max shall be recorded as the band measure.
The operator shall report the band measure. 5591.85 Angstrom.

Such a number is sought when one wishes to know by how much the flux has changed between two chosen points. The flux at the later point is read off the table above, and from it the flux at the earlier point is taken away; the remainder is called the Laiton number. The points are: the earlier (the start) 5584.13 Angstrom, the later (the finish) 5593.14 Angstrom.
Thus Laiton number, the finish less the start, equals 1.2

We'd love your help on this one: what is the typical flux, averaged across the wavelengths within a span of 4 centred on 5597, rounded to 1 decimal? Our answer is 14.2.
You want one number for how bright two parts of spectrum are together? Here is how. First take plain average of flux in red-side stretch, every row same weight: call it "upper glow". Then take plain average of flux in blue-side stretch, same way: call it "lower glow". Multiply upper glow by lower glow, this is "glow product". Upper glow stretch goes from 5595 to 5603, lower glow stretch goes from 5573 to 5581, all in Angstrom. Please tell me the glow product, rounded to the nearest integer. 196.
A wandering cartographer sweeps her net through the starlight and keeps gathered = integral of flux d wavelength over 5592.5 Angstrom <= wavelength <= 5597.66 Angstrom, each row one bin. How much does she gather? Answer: 75.7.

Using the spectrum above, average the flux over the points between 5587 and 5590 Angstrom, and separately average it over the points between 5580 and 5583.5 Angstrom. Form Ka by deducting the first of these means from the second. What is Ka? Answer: -1.2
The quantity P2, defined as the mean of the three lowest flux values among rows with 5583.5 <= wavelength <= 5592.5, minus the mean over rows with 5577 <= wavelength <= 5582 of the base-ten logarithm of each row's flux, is 12.1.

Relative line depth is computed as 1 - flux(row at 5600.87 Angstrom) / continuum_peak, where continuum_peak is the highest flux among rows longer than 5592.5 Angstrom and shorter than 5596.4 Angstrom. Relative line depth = 0.18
